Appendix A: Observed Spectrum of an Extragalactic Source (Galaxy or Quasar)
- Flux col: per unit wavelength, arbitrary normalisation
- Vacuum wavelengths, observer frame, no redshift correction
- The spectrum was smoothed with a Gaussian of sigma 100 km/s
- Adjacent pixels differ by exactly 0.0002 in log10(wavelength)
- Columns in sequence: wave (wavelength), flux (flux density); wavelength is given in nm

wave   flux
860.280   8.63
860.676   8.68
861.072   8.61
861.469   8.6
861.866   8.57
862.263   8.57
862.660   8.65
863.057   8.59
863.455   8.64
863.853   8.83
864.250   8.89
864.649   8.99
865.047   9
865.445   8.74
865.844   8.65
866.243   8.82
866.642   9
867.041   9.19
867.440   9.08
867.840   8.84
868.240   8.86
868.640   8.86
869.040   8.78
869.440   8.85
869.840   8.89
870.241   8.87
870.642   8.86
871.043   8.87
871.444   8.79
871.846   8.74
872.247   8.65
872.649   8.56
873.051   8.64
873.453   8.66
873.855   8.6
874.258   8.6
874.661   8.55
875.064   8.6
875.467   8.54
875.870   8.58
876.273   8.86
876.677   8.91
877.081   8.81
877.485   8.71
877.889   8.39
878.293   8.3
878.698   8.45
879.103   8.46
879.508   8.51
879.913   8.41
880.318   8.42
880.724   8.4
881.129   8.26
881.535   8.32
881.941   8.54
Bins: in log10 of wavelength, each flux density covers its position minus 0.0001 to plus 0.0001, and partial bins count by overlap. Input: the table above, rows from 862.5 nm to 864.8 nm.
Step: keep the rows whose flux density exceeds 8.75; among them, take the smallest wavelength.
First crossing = 863.853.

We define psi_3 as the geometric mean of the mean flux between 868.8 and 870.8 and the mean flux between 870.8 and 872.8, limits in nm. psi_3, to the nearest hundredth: 8.79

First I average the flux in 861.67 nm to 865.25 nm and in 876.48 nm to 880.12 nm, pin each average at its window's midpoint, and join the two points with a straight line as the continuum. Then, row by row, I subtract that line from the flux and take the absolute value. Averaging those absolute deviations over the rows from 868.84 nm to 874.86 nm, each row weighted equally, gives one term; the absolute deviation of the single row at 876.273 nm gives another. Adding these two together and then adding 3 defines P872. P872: 3.391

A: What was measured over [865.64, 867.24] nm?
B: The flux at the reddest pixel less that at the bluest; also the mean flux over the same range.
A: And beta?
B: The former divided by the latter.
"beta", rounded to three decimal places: 0.061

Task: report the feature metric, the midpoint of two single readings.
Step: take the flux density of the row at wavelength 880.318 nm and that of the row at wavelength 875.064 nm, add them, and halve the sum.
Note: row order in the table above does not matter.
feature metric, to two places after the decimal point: 8.51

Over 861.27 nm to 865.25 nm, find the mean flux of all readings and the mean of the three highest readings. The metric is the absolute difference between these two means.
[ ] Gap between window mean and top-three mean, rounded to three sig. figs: 0.227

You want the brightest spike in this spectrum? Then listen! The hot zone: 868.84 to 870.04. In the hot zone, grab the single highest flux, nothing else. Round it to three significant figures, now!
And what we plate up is 8.89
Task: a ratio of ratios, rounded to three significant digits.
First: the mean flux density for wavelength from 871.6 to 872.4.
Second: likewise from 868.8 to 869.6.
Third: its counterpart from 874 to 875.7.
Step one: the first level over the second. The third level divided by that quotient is 8.69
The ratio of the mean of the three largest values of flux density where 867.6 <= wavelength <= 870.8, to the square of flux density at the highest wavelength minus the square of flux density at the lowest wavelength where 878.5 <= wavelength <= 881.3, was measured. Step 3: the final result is -2.8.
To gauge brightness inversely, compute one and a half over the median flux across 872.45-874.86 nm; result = 0.174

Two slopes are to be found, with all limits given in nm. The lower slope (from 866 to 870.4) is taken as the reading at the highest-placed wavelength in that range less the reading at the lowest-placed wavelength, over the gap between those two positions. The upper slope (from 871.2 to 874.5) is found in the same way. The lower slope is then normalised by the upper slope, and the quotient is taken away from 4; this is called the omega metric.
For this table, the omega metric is 4.2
